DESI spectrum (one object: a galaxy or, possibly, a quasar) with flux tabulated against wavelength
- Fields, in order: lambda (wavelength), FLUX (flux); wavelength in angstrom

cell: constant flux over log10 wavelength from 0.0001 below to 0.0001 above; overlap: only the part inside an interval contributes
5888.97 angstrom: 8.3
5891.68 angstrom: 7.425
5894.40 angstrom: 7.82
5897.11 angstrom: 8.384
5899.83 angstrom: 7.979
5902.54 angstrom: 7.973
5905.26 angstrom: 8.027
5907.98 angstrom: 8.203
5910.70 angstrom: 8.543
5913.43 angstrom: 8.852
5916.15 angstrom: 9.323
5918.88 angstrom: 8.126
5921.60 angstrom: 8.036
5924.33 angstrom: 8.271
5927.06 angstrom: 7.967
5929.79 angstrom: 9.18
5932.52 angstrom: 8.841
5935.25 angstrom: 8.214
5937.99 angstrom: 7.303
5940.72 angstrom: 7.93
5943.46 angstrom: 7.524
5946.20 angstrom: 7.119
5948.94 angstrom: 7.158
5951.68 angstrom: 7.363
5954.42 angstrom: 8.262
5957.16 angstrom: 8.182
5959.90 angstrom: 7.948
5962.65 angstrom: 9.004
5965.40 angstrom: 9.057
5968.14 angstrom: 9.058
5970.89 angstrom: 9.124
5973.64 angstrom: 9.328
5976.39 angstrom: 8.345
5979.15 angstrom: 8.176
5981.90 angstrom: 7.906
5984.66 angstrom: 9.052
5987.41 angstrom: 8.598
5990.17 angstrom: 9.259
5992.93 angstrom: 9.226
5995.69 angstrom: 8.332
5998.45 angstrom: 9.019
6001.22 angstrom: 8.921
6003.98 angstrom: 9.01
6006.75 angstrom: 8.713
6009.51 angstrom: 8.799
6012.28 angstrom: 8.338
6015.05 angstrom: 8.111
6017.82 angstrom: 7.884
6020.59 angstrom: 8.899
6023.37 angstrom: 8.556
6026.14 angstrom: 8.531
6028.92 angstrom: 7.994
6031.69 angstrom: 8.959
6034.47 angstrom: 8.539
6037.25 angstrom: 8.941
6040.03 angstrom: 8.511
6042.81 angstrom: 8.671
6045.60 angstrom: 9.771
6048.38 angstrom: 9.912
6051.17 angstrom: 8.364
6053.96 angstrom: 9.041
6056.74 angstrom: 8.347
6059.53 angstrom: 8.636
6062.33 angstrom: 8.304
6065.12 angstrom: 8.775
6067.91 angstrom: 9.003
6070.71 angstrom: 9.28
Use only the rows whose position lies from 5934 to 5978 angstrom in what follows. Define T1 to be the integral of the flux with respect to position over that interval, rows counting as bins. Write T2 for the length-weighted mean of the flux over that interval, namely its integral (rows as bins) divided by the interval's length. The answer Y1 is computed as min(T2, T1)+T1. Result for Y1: 368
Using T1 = 360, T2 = 8.18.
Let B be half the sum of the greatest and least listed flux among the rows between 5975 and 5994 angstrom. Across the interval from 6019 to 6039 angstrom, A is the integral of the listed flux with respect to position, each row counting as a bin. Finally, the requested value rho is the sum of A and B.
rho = 181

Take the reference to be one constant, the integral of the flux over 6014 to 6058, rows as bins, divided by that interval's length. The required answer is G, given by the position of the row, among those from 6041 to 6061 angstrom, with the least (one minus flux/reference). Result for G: 6048.38 angstrom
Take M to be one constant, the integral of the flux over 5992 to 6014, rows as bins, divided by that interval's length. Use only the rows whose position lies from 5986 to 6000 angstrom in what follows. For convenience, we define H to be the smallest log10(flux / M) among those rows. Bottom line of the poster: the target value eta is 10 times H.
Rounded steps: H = -0.023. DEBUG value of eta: -0.23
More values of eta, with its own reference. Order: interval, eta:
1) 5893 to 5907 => -0.50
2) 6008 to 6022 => -0.47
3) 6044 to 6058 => -0.22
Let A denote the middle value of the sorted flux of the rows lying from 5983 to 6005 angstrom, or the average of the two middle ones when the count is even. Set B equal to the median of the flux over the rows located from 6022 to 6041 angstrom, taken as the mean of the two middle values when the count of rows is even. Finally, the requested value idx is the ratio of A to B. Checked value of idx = 1.06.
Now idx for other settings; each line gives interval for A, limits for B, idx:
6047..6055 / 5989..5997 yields 0.98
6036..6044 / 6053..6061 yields 1.00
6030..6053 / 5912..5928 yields 1.07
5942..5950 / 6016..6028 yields 0.84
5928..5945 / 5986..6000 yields 0.89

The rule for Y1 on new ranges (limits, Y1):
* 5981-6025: 390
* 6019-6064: 402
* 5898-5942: 373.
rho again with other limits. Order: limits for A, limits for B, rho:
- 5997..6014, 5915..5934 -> 158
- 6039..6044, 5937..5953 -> 51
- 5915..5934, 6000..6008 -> 171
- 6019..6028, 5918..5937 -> 86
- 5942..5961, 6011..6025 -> 154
